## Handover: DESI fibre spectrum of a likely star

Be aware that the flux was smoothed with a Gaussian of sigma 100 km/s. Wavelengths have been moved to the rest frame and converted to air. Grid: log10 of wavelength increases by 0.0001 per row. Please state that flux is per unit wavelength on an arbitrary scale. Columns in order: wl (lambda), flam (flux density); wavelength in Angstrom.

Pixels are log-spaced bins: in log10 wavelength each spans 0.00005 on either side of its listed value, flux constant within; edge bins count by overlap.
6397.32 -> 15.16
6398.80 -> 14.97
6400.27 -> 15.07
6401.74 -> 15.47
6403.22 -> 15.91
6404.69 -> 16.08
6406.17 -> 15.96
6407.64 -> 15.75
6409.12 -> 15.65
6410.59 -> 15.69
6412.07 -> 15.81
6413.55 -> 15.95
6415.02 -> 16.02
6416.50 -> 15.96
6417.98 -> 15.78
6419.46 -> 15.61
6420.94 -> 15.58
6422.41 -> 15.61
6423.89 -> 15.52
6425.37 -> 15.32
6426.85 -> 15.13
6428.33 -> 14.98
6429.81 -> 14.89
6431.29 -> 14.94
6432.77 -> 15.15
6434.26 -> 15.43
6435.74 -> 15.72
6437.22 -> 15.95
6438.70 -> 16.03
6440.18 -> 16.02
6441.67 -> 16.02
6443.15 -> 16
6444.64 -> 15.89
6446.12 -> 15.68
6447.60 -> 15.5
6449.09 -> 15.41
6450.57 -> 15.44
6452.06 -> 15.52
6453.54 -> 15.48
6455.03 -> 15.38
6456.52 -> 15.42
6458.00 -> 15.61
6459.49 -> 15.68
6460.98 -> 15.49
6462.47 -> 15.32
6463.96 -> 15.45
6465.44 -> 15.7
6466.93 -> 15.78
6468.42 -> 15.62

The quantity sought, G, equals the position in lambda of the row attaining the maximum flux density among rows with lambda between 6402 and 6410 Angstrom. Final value 6404.69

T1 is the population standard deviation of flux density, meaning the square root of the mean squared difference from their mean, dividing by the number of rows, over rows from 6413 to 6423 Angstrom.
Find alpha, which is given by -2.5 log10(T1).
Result 1.9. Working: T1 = 0.176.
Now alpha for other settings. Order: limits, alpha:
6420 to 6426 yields 2.4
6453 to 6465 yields 2.4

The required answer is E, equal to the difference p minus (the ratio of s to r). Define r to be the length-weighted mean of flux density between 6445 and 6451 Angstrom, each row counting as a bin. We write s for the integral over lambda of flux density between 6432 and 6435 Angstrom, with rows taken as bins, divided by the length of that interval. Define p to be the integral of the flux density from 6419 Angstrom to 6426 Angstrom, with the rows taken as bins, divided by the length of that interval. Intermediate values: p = 15.5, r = 15.6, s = 15.3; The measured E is 14.6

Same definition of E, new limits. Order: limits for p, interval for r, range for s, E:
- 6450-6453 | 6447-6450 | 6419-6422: 14.5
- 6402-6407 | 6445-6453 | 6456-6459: 14.9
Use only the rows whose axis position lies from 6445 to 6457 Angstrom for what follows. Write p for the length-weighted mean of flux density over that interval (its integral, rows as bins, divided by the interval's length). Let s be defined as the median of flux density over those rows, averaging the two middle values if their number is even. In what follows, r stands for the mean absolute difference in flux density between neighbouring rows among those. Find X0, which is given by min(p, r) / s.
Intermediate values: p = 15.5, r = 0.080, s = 15.5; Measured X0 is 0.005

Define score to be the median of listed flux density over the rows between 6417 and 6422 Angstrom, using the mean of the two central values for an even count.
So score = 15.61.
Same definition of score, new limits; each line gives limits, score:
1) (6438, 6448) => 16.00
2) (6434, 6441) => 15.95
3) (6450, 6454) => 15.48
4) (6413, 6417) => 15.96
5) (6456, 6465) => 15.47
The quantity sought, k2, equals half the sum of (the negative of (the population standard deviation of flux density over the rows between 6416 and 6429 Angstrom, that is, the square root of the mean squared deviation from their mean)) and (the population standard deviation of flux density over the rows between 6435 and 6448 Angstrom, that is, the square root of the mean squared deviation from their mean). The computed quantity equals -0.06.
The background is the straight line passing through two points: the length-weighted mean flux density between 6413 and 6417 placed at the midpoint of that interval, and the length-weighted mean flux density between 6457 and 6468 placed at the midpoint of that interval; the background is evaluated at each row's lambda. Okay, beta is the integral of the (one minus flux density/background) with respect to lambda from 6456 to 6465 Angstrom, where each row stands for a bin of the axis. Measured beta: 0.054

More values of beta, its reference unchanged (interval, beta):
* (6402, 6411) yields 0.137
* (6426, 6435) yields 0.437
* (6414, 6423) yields 0.111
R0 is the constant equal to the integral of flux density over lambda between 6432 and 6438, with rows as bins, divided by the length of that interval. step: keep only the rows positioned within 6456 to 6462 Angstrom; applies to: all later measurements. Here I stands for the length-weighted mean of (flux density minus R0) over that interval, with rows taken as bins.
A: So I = 0.0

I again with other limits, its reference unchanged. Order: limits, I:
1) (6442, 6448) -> 0.2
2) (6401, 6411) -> 0.2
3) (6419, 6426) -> 0.0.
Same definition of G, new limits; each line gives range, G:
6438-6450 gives 6438.70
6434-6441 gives 6438.70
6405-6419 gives 6415.02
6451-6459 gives 6458.00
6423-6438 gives 6437.22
